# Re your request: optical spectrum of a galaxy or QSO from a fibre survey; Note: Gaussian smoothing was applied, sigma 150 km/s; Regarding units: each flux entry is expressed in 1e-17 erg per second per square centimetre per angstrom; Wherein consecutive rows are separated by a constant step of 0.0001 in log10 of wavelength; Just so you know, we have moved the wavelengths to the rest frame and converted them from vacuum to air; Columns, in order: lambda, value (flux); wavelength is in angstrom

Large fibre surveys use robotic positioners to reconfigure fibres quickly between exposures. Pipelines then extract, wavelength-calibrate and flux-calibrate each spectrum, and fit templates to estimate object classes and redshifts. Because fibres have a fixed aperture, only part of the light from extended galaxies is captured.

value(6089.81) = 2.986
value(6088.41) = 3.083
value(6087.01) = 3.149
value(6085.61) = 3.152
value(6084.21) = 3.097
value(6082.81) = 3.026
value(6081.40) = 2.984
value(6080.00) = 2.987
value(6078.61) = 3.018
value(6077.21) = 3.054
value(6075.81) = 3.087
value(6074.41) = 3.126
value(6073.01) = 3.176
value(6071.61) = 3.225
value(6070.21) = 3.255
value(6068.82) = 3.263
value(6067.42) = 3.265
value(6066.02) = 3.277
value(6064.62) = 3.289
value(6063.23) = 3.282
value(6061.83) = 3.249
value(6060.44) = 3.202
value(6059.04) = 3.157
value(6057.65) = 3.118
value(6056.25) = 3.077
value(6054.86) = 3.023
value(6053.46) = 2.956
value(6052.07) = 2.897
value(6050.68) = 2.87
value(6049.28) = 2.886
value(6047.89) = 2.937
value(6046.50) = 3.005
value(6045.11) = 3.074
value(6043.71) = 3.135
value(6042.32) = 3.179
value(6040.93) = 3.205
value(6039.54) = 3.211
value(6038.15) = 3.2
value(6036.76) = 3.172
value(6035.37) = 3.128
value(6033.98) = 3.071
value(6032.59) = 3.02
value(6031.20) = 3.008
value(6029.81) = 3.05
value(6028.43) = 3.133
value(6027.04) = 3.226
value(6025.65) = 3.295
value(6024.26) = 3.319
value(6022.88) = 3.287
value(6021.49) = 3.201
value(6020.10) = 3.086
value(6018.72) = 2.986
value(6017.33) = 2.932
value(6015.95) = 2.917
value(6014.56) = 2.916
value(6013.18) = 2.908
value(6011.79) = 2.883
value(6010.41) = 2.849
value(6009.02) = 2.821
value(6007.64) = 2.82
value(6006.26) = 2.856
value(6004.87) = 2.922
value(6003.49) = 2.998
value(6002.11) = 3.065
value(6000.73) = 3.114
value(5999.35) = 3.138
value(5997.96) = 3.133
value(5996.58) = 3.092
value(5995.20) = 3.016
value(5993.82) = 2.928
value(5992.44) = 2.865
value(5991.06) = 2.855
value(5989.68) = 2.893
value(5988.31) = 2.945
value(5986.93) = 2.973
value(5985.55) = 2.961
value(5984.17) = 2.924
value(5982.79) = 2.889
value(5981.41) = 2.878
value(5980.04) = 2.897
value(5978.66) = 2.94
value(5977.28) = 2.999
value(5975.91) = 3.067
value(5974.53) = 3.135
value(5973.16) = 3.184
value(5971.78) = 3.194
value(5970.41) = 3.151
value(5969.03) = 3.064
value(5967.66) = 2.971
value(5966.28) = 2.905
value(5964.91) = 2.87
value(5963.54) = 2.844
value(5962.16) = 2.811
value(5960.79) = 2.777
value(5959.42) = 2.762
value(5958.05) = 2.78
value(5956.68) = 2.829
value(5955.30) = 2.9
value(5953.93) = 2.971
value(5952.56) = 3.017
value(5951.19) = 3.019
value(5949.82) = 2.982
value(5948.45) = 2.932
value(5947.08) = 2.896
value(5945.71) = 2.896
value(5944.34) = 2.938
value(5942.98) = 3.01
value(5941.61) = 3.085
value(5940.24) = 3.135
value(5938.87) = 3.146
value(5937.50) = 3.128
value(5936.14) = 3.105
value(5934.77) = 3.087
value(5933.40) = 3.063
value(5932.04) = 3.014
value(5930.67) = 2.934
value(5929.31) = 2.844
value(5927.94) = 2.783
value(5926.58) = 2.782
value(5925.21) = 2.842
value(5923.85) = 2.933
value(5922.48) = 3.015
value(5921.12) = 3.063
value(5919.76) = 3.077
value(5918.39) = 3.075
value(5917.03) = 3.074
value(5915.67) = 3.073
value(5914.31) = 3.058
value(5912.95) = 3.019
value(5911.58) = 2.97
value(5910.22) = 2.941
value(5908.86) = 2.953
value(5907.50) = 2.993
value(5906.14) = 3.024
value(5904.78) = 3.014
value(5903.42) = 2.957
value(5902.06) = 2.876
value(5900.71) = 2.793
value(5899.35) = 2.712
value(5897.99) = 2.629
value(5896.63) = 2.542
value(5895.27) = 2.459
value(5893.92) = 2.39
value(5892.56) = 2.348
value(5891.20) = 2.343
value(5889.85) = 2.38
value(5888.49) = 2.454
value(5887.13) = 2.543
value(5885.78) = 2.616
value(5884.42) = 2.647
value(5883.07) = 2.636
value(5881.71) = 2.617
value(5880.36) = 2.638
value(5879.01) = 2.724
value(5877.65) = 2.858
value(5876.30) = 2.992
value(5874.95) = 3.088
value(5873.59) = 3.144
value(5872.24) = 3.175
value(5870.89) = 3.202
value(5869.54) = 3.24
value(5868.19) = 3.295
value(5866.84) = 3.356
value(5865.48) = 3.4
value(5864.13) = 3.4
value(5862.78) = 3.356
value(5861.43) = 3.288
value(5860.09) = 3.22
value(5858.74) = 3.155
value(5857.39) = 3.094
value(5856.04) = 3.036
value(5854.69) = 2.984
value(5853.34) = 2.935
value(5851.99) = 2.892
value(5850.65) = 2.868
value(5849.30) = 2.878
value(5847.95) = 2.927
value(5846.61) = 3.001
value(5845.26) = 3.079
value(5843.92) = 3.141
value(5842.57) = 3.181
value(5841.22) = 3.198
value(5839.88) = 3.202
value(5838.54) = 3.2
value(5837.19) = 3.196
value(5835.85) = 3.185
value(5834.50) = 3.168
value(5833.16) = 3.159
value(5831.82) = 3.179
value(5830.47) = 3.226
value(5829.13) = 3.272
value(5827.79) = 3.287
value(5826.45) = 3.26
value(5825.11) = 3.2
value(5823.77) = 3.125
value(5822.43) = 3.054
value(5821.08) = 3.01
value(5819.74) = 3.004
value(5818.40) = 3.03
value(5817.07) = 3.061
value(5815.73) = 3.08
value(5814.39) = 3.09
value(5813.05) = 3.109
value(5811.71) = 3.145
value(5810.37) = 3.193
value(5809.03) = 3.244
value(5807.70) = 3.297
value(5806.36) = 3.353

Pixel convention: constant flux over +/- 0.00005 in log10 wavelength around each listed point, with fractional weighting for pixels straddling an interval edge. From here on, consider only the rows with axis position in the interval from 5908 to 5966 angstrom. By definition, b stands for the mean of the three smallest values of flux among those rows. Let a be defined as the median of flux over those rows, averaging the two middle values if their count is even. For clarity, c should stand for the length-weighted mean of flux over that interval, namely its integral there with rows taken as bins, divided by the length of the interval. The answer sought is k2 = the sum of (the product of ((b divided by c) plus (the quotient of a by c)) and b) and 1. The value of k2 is 6.4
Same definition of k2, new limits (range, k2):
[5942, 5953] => 6.8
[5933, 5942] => 7.1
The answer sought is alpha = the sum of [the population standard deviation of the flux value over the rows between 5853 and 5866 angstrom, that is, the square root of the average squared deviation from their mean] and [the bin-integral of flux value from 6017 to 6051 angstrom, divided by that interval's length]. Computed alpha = 3.27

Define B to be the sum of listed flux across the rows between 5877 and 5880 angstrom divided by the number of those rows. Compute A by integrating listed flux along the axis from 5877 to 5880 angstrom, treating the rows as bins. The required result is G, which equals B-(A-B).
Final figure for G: -2.73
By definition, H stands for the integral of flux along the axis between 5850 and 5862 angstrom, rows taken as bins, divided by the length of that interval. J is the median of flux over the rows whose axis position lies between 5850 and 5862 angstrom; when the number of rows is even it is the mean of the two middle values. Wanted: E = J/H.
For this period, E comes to 0.99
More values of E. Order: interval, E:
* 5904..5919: 1.00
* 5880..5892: 1.03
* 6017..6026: 1.01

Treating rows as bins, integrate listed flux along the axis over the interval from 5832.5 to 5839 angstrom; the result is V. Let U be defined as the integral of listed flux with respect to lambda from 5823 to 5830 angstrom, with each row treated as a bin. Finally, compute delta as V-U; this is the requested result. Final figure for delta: -2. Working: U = 23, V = 21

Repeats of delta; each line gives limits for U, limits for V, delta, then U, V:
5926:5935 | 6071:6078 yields -4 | 26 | 22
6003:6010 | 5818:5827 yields 8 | 20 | 28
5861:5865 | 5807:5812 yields 3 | 13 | 16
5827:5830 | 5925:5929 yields 1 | 10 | 11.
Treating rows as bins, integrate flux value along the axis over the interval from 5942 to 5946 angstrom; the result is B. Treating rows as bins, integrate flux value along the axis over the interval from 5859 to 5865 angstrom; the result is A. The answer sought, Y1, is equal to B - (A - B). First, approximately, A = 20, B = 12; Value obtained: 4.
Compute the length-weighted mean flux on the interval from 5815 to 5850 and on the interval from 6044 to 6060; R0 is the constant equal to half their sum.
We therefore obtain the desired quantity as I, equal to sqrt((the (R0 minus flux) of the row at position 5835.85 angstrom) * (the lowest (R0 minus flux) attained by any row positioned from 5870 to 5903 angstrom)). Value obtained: 0.13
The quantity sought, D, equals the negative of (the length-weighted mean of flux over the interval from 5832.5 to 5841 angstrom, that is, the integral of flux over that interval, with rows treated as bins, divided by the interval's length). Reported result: -3.19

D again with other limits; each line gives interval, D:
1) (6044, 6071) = -3.11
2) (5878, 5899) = -2.54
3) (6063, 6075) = -3.24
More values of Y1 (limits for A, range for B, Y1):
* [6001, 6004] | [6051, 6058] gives 33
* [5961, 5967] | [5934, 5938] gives 8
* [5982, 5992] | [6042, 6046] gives -4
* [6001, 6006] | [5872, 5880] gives 33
